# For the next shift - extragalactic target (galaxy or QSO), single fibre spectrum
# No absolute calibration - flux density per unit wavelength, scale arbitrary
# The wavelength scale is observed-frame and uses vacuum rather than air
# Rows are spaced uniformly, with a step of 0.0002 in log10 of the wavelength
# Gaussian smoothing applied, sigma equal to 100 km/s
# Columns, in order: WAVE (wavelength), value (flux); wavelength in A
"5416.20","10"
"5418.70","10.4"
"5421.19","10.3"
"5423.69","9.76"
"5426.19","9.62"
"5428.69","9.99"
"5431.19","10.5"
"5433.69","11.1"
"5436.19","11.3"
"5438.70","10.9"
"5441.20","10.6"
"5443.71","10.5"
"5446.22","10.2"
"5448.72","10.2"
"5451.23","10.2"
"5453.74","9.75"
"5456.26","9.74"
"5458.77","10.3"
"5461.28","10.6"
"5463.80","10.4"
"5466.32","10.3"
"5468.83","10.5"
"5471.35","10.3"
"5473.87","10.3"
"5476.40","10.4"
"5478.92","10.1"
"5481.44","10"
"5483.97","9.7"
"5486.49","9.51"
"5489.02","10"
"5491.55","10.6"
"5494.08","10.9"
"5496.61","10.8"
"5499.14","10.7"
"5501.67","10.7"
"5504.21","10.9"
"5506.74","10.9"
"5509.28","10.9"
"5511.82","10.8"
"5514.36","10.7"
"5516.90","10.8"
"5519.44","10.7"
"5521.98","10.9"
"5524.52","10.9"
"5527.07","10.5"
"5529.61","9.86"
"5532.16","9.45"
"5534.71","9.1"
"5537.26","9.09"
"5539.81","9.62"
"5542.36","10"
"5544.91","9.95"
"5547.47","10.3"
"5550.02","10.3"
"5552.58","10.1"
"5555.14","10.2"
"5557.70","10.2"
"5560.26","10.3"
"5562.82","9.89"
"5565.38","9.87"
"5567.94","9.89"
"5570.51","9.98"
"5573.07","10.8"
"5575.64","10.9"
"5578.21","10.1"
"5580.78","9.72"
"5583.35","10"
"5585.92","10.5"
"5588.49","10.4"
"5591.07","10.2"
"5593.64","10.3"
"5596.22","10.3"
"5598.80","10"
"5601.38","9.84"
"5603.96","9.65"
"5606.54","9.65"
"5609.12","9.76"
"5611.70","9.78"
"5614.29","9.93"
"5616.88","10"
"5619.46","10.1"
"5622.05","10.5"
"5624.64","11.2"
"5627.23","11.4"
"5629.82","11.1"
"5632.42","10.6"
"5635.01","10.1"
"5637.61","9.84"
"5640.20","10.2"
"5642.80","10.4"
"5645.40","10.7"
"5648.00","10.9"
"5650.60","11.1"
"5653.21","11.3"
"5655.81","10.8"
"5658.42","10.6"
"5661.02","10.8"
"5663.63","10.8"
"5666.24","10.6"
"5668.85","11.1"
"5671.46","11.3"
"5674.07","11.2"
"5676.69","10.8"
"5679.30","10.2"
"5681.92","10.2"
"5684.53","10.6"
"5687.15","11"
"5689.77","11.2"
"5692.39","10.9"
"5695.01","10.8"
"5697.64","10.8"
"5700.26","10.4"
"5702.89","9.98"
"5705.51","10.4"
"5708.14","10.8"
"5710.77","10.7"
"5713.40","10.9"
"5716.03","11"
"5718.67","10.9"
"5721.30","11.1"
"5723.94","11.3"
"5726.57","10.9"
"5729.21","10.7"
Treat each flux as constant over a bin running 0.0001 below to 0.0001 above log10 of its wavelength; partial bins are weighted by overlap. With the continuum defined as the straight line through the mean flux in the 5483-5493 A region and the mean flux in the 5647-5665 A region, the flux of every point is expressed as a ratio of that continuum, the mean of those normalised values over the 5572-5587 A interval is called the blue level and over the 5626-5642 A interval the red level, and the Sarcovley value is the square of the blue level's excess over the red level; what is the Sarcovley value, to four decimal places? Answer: 0.0001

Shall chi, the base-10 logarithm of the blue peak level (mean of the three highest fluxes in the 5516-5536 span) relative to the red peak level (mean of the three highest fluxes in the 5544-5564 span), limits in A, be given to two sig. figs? 0.023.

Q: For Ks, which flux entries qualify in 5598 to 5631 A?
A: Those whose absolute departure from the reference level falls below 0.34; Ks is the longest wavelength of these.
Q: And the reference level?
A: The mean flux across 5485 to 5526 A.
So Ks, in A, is 5622.05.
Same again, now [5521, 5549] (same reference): 5527.07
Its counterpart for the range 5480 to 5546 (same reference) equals 5527.07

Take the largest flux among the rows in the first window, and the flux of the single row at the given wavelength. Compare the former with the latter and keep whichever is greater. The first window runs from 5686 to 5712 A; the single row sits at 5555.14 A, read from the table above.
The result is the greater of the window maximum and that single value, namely 11.2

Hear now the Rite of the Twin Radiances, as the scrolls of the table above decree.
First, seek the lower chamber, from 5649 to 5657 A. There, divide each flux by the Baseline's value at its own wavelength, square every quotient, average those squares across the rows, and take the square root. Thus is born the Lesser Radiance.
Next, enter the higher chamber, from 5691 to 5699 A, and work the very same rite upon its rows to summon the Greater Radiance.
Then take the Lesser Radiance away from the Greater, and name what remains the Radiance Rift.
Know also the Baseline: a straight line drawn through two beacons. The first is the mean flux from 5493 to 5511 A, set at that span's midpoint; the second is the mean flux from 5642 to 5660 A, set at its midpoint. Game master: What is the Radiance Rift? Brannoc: -0.022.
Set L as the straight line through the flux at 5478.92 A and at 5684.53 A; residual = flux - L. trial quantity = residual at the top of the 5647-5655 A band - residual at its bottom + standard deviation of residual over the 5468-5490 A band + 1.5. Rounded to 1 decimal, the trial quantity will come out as 2.2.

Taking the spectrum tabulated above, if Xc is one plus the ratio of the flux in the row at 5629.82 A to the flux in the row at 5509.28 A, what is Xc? 2.02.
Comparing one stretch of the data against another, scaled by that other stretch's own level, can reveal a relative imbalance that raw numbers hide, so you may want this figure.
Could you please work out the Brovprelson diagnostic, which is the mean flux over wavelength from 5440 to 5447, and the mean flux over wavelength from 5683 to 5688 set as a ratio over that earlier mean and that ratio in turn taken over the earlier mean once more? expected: 0.099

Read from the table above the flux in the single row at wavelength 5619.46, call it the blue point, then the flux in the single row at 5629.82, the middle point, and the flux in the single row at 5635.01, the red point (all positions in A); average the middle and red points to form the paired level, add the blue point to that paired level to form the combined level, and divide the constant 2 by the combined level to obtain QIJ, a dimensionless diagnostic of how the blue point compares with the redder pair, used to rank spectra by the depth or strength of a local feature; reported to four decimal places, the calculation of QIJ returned 0.0966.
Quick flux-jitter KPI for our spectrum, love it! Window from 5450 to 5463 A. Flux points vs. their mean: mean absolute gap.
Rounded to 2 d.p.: 0.30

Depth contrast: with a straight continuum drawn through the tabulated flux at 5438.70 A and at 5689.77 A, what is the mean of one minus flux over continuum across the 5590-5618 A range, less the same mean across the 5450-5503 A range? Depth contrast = 0.04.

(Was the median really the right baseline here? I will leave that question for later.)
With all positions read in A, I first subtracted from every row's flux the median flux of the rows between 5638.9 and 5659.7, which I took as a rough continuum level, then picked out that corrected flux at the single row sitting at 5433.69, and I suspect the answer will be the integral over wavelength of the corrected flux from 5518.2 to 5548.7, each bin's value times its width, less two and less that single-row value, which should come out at -24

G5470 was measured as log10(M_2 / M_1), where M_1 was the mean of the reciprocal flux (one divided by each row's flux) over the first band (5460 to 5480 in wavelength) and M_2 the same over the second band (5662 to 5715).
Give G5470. -0.01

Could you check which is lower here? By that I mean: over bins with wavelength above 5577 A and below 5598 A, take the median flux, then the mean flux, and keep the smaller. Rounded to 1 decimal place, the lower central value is 10.2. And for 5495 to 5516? 10.8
